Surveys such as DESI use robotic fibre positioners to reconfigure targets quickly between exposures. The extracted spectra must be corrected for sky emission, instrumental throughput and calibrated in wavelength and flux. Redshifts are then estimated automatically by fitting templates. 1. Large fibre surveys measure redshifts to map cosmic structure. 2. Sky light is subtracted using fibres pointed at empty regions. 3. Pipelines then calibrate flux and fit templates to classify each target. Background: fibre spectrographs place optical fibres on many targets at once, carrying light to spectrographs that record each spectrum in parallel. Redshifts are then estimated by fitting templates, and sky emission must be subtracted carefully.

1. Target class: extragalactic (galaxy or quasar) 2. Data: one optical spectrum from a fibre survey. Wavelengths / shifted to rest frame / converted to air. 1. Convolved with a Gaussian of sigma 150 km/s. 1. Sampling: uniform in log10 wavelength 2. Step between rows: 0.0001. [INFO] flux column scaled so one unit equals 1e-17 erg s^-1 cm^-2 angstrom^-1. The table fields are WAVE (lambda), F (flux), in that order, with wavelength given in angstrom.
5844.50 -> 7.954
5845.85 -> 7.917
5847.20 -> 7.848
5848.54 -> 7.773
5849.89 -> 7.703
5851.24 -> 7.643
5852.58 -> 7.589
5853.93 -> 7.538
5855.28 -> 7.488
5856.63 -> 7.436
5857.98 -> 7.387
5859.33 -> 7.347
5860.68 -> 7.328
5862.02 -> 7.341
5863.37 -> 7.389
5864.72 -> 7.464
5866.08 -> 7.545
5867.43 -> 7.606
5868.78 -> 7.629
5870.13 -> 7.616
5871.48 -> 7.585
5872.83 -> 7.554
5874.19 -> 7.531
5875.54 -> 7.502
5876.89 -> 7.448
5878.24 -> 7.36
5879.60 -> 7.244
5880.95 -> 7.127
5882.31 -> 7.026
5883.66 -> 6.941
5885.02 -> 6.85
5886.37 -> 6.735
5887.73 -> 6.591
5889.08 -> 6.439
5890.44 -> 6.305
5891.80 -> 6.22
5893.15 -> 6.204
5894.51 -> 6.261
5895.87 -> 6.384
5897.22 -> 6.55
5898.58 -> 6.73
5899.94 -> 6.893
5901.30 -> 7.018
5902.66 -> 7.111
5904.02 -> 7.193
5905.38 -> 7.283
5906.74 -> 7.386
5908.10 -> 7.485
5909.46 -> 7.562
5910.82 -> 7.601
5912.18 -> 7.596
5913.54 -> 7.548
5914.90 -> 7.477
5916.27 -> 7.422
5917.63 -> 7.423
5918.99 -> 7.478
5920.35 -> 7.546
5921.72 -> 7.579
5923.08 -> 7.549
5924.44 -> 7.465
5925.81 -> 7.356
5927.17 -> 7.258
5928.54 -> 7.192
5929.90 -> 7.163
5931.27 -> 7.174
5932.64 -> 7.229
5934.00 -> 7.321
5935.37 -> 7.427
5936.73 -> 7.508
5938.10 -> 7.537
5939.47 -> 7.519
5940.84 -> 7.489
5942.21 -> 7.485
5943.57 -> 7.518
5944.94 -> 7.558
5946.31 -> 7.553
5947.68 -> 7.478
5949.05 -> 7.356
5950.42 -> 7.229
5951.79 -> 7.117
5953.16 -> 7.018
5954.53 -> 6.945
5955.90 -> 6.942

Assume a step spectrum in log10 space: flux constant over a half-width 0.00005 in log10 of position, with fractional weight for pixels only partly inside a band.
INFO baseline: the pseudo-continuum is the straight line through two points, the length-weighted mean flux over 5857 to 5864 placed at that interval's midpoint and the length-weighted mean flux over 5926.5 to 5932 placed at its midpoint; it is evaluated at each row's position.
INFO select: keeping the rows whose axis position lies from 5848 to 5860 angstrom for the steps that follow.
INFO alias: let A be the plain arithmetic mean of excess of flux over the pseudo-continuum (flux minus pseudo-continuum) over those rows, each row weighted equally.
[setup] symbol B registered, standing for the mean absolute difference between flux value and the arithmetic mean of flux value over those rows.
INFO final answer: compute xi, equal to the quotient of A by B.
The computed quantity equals 1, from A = 0.16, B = 0.12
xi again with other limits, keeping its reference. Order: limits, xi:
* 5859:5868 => 1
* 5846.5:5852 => 5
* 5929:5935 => 1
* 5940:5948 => 12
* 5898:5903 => -3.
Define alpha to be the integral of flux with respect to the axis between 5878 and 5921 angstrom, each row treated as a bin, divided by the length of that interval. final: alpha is 7.03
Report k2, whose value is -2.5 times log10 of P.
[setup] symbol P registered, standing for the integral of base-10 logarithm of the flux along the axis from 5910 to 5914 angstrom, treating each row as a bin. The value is -1.37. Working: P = 3.52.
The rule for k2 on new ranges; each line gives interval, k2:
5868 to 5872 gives -1.37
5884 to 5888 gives -1.30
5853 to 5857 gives -1.36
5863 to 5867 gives -1.36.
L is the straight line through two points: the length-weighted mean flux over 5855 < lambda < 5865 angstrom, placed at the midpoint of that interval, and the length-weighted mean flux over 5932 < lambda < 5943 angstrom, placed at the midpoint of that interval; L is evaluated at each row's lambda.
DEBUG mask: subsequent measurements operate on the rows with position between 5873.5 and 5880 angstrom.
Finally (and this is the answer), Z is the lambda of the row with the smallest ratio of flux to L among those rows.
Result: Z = 5879.60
